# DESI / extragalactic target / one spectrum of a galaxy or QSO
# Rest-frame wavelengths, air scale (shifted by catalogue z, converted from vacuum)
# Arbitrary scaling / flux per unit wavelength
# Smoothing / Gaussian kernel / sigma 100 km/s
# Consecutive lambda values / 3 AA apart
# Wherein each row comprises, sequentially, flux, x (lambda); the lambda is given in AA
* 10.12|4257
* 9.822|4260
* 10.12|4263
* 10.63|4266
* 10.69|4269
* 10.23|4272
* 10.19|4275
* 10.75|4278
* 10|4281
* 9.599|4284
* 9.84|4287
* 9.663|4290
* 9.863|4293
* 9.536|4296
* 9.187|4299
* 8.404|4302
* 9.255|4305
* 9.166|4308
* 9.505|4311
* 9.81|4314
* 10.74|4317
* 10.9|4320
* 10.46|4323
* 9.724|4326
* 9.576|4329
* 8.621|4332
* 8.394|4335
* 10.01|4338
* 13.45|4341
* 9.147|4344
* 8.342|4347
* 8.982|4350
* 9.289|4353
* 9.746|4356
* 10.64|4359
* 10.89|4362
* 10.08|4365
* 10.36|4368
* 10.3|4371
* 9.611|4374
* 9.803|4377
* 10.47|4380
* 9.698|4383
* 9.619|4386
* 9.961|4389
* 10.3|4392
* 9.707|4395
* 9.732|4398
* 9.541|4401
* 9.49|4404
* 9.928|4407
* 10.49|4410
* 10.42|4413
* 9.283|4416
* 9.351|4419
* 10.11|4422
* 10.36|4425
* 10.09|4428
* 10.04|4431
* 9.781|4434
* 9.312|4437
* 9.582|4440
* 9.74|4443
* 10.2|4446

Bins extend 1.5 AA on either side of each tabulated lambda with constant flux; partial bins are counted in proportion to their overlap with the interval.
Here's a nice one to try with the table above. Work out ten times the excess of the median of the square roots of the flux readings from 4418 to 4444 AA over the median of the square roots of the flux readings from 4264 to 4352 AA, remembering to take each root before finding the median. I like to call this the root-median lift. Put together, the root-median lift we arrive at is 0.1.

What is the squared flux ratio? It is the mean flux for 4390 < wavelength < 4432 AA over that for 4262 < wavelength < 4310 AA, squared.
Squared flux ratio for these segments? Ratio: 1.02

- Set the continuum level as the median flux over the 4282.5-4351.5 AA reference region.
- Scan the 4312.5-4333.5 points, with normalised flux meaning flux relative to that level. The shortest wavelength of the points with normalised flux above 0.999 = 4314 AA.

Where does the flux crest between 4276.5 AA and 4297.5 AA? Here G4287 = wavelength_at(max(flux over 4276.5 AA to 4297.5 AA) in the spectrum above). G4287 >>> 4278 AA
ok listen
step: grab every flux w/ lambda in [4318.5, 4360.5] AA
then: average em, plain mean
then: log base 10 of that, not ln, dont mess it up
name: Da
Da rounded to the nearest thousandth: 0.991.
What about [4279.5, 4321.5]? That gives 0.986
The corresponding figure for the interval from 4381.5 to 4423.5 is 0.993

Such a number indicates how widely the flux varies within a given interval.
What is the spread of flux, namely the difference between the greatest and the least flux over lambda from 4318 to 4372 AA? 5.1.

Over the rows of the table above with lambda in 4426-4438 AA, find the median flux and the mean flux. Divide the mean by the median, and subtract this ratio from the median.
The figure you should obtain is 8.92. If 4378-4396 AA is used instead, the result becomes 8.82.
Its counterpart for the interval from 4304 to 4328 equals 8.75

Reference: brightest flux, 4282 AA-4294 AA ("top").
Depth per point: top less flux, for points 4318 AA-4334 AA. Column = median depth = 0.1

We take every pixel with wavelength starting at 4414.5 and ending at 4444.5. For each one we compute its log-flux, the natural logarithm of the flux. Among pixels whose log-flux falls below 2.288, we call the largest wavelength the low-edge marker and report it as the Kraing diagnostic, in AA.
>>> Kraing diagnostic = 4443 AA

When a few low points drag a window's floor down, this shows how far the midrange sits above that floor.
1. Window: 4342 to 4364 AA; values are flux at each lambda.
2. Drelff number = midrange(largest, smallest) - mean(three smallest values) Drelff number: 0.79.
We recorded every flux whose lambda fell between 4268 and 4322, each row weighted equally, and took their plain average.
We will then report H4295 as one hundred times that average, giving 985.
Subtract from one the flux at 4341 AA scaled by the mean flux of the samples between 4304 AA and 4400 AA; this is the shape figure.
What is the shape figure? -0.36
